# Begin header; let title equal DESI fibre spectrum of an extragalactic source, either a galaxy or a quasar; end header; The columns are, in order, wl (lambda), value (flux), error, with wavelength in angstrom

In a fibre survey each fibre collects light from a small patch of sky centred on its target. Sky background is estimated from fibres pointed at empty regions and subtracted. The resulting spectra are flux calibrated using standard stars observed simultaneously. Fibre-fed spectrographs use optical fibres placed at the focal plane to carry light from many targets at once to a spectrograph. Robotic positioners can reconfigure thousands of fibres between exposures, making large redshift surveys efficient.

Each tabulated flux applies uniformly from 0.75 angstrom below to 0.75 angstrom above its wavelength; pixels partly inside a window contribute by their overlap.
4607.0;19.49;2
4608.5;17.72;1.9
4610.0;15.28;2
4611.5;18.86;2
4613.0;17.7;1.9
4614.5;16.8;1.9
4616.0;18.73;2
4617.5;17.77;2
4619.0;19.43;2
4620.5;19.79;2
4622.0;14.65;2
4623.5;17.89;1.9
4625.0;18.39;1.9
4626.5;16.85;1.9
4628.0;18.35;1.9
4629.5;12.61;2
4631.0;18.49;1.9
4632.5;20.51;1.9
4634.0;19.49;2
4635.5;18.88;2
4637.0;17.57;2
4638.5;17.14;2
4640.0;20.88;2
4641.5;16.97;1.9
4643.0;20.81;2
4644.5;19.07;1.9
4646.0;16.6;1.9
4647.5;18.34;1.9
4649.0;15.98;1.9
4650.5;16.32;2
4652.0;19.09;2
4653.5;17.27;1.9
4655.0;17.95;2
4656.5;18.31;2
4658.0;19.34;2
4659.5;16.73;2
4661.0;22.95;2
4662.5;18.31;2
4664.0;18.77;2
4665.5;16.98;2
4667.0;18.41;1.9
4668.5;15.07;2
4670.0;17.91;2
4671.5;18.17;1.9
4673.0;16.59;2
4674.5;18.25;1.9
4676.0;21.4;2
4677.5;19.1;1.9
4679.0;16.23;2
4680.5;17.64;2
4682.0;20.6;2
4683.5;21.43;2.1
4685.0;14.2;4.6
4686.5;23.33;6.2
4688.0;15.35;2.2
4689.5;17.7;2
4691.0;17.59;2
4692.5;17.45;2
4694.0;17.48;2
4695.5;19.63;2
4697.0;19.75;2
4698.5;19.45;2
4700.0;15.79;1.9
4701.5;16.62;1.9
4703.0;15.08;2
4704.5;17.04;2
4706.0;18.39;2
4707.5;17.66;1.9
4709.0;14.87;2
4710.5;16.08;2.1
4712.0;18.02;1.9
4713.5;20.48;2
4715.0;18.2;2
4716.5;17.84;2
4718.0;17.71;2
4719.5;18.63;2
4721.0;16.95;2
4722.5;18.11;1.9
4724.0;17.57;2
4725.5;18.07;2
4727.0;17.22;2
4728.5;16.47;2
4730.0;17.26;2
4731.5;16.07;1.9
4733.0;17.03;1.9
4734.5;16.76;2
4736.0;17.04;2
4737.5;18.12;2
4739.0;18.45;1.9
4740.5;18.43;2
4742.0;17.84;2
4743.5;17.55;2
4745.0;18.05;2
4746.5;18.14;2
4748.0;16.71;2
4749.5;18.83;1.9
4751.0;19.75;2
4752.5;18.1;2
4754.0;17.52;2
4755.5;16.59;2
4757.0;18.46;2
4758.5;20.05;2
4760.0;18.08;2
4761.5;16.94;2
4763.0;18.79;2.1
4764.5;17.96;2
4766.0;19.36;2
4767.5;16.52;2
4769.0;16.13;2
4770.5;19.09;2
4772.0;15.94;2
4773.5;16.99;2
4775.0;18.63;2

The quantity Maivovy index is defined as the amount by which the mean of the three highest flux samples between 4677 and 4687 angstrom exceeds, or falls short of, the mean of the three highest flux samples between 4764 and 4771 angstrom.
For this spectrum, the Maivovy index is 3.0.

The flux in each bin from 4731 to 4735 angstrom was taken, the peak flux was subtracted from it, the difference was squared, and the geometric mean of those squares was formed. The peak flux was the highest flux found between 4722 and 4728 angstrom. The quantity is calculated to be 2.1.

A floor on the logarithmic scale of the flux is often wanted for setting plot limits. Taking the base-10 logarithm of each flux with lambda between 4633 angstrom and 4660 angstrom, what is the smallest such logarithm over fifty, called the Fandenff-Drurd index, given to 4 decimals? 0.0241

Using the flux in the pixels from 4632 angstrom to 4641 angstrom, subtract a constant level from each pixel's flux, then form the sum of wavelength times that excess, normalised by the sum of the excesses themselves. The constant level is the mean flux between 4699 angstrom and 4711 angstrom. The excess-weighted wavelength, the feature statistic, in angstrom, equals 4635.9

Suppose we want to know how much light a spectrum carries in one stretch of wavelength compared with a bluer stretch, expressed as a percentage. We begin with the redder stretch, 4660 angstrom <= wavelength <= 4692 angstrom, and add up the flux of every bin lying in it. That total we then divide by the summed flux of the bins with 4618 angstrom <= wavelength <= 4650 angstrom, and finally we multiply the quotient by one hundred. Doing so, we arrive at 102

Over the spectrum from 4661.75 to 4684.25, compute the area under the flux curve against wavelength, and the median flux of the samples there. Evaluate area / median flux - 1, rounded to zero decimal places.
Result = 22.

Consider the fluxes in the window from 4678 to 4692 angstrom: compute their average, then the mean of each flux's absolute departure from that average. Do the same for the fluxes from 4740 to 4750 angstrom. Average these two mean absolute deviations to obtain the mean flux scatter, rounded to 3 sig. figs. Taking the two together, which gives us 1.43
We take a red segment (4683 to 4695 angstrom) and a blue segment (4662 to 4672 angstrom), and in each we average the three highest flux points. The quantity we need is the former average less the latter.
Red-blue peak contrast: 2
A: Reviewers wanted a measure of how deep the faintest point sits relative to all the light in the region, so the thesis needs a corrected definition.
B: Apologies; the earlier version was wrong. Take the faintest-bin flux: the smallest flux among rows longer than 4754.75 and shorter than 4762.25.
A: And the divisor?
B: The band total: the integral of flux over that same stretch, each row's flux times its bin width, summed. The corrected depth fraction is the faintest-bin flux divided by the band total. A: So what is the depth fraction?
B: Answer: 0.123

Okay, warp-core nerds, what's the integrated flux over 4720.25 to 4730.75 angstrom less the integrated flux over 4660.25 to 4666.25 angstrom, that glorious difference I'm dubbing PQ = 67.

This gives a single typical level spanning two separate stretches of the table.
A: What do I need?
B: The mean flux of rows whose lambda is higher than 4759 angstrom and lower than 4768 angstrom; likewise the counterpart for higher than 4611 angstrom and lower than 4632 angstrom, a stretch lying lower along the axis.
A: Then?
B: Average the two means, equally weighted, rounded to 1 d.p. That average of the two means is 17.8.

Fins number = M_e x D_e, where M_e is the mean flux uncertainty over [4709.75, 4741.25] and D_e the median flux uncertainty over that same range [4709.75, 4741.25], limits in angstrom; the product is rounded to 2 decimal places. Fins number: 3.96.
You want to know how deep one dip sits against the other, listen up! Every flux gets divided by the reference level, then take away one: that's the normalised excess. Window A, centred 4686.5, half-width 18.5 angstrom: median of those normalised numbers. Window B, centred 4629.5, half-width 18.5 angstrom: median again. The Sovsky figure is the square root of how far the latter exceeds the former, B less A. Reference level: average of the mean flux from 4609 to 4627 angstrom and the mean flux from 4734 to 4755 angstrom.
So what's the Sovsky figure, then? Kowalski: 0.20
